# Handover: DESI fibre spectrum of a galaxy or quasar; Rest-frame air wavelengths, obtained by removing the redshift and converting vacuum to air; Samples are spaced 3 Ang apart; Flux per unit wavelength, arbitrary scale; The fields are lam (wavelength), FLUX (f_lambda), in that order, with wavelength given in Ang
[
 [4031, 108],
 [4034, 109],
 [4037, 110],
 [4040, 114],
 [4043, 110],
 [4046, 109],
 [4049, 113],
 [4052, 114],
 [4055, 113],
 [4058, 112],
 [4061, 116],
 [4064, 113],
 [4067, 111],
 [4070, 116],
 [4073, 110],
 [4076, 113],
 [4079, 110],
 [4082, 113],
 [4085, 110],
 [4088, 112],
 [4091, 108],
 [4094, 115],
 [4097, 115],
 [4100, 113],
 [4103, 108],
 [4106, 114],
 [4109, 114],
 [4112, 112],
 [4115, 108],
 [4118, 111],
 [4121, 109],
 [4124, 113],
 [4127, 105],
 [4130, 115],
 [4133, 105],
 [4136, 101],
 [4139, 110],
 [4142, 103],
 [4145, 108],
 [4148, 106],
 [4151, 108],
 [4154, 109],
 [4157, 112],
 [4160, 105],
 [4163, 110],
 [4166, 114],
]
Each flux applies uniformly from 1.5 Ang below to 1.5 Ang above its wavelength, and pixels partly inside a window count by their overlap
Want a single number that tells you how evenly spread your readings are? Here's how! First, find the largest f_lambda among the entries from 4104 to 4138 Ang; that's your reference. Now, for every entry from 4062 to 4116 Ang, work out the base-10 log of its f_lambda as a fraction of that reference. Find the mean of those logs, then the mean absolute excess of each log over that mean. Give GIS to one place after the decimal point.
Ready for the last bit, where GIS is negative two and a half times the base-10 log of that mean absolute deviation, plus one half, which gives 5.7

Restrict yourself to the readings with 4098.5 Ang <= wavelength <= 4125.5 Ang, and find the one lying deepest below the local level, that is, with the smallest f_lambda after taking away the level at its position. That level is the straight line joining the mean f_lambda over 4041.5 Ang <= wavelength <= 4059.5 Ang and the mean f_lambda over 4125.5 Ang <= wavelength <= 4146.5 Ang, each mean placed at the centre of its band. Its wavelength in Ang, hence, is 4103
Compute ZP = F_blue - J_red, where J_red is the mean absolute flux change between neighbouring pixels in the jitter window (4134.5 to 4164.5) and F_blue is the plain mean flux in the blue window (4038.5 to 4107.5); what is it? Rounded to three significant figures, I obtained 108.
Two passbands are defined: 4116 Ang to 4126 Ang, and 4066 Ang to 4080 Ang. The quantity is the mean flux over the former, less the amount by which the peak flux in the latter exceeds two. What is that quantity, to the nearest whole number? -3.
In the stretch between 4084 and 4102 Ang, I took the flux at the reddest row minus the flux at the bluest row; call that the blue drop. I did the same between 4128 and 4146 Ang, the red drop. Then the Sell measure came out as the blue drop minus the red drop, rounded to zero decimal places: 10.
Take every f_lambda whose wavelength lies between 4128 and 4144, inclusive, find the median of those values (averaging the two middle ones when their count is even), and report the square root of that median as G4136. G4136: 10.2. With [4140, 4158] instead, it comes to 10.4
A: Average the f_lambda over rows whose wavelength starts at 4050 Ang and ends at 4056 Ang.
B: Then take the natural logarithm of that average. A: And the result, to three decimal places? 4.732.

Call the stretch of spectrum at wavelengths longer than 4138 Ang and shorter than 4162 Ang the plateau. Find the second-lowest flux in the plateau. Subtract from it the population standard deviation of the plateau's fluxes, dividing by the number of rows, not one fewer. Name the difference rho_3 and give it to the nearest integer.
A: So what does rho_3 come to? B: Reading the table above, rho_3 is 102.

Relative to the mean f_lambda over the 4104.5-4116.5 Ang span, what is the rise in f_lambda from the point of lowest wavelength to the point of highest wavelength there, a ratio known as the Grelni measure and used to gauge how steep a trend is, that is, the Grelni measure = -0.054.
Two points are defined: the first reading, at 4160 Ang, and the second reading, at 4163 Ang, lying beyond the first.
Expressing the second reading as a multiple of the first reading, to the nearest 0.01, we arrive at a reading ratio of 1.05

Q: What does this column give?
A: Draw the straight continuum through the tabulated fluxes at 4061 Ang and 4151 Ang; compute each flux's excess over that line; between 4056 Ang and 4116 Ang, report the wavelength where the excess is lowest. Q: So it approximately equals 4091 Ang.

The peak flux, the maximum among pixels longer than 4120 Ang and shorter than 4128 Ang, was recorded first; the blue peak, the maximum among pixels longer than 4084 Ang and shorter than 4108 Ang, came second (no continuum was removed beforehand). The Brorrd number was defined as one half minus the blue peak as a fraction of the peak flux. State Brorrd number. -0.518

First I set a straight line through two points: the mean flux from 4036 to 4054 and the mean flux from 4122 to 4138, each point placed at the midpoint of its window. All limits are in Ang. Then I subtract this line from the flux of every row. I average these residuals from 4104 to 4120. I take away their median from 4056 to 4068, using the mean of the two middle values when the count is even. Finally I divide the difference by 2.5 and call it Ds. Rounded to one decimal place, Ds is 0.6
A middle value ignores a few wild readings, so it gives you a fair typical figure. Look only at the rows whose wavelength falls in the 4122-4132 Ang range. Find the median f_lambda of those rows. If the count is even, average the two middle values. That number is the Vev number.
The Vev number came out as 113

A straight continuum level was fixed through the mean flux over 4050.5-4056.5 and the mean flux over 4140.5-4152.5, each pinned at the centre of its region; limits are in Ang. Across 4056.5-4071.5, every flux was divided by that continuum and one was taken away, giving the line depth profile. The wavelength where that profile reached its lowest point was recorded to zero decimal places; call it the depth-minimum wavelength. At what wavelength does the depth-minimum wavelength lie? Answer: 4067 Ang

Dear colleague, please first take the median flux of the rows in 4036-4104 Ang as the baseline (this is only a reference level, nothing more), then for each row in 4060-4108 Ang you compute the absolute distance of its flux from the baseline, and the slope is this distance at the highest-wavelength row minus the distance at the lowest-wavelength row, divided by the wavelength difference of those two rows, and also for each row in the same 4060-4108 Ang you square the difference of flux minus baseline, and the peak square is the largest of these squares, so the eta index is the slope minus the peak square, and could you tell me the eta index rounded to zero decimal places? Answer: -25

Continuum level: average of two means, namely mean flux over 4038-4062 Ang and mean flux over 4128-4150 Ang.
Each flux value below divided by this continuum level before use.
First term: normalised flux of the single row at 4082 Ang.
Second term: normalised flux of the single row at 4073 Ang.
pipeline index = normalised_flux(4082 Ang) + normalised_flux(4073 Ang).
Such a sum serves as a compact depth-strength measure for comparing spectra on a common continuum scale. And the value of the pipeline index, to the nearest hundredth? 2.03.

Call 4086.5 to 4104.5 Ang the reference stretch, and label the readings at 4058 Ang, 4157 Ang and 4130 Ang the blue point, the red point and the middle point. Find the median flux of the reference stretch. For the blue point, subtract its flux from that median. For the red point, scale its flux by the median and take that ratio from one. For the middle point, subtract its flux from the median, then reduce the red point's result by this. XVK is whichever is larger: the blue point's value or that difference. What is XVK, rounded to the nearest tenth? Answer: 2.5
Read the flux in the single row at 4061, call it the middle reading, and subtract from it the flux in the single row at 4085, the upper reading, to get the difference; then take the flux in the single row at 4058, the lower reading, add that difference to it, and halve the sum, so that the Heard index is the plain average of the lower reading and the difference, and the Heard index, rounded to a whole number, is 59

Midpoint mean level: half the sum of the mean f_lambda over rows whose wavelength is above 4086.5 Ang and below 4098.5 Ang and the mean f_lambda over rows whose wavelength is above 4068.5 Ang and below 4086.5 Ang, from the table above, 112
